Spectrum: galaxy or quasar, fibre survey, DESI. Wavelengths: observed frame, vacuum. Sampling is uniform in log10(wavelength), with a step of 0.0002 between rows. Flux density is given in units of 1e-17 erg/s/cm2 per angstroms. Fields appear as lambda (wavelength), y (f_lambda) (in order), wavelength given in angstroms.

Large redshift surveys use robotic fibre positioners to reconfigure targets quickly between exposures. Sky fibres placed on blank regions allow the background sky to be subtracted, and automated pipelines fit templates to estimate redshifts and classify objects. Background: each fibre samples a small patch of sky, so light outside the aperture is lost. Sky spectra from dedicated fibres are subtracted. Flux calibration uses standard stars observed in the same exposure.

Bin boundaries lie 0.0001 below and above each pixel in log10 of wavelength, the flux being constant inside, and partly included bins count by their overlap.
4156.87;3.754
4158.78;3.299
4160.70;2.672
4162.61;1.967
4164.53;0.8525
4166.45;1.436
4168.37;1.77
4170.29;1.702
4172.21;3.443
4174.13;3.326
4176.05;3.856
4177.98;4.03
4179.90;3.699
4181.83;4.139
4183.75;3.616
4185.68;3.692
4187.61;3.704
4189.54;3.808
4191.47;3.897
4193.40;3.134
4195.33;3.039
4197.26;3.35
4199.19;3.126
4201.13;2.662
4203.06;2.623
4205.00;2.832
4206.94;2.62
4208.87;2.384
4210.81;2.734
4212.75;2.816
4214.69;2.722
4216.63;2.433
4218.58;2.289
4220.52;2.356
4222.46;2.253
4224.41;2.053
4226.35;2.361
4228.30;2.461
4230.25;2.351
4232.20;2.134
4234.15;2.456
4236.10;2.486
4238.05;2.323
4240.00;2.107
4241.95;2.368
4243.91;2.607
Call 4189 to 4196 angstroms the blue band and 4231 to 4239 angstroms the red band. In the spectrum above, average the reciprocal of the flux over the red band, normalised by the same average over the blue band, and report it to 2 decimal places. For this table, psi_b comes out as 1.46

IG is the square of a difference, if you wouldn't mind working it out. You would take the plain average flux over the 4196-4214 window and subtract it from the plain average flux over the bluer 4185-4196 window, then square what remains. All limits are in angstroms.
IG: 0.6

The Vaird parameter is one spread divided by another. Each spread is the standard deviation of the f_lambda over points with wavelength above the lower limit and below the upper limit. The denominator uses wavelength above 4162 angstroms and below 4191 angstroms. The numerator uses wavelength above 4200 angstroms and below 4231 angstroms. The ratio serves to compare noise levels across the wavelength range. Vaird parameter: 0.203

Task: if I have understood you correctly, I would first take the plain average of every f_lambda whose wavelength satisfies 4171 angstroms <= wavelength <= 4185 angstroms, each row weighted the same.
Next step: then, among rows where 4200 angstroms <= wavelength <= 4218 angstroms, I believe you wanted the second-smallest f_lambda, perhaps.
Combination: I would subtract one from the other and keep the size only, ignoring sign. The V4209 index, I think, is 1.3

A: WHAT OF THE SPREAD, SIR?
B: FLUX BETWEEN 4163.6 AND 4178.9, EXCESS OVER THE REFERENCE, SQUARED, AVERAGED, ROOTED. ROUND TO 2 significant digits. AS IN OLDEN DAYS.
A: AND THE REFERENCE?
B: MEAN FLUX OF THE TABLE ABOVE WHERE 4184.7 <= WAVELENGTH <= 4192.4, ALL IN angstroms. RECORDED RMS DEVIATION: 1.7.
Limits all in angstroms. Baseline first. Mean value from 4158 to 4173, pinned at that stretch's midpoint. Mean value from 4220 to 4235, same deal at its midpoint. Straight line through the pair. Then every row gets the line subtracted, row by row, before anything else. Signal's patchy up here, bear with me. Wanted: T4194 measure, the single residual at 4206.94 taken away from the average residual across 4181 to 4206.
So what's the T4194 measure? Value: 0.77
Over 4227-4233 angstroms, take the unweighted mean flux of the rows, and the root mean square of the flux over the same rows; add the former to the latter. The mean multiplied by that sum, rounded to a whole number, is 11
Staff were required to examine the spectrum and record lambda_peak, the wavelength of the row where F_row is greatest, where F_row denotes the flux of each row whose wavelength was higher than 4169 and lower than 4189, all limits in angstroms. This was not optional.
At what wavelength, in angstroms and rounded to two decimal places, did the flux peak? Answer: 4181.83 angstroms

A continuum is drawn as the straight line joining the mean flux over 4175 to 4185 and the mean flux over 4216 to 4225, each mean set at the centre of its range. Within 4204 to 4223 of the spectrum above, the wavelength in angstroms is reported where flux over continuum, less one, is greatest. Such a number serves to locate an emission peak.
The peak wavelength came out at 4212.75 angstroms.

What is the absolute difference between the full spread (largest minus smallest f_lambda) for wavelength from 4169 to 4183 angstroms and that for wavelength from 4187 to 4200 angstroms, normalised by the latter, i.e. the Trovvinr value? 1.8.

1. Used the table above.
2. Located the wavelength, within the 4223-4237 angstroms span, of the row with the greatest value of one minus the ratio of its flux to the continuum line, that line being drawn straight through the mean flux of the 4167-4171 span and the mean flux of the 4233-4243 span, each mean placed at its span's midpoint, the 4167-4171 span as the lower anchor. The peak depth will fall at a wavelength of 4224.41 angstroms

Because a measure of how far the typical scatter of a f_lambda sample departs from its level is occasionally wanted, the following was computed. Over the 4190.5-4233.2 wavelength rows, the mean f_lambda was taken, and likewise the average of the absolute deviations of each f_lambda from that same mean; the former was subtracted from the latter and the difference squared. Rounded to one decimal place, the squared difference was 5.4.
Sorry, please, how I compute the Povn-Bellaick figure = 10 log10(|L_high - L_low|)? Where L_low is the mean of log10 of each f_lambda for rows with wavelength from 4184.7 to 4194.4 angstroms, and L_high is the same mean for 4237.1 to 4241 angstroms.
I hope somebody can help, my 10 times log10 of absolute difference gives -6.7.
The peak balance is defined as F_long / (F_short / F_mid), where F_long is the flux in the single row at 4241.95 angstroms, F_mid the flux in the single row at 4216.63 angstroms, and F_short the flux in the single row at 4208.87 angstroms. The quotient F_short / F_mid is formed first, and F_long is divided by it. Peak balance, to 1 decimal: 2.4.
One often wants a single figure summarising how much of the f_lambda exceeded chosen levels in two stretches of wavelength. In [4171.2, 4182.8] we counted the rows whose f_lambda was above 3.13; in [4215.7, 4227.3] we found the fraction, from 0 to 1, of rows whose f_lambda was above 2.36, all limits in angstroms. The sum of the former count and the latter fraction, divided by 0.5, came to 13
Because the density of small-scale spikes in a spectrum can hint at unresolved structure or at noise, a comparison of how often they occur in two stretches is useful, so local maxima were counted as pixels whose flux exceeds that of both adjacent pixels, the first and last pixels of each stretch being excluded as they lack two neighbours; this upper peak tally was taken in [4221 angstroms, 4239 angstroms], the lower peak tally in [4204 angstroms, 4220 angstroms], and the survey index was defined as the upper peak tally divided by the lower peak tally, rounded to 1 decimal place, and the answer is 2.0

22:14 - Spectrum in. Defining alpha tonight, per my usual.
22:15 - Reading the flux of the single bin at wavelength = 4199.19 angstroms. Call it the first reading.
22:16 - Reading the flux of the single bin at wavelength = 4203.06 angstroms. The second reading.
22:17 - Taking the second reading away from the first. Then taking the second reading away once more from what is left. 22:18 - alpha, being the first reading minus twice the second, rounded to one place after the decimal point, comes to -2.1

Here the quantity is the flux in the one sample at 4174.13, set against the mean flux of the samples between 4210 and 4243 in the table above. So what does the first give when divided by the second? 1.39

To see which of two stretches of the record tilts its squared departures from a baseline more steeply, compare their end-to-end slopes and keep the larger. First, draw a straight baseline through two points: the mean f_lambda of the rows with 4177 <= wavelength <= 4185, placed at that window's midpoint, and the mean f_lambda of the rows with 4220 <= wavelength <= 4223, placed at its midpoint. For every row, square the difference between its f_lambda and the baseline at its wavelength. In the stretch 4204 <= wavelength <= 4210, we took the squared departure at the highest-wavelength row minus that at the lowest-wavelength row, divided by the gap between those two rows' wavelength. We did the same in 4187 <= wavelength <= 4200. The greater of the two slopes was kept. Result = 0.040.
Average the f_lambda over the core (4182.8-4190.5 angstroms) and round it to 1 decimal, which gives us 3.7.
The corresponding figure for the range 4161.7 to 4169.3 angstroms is 1.5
